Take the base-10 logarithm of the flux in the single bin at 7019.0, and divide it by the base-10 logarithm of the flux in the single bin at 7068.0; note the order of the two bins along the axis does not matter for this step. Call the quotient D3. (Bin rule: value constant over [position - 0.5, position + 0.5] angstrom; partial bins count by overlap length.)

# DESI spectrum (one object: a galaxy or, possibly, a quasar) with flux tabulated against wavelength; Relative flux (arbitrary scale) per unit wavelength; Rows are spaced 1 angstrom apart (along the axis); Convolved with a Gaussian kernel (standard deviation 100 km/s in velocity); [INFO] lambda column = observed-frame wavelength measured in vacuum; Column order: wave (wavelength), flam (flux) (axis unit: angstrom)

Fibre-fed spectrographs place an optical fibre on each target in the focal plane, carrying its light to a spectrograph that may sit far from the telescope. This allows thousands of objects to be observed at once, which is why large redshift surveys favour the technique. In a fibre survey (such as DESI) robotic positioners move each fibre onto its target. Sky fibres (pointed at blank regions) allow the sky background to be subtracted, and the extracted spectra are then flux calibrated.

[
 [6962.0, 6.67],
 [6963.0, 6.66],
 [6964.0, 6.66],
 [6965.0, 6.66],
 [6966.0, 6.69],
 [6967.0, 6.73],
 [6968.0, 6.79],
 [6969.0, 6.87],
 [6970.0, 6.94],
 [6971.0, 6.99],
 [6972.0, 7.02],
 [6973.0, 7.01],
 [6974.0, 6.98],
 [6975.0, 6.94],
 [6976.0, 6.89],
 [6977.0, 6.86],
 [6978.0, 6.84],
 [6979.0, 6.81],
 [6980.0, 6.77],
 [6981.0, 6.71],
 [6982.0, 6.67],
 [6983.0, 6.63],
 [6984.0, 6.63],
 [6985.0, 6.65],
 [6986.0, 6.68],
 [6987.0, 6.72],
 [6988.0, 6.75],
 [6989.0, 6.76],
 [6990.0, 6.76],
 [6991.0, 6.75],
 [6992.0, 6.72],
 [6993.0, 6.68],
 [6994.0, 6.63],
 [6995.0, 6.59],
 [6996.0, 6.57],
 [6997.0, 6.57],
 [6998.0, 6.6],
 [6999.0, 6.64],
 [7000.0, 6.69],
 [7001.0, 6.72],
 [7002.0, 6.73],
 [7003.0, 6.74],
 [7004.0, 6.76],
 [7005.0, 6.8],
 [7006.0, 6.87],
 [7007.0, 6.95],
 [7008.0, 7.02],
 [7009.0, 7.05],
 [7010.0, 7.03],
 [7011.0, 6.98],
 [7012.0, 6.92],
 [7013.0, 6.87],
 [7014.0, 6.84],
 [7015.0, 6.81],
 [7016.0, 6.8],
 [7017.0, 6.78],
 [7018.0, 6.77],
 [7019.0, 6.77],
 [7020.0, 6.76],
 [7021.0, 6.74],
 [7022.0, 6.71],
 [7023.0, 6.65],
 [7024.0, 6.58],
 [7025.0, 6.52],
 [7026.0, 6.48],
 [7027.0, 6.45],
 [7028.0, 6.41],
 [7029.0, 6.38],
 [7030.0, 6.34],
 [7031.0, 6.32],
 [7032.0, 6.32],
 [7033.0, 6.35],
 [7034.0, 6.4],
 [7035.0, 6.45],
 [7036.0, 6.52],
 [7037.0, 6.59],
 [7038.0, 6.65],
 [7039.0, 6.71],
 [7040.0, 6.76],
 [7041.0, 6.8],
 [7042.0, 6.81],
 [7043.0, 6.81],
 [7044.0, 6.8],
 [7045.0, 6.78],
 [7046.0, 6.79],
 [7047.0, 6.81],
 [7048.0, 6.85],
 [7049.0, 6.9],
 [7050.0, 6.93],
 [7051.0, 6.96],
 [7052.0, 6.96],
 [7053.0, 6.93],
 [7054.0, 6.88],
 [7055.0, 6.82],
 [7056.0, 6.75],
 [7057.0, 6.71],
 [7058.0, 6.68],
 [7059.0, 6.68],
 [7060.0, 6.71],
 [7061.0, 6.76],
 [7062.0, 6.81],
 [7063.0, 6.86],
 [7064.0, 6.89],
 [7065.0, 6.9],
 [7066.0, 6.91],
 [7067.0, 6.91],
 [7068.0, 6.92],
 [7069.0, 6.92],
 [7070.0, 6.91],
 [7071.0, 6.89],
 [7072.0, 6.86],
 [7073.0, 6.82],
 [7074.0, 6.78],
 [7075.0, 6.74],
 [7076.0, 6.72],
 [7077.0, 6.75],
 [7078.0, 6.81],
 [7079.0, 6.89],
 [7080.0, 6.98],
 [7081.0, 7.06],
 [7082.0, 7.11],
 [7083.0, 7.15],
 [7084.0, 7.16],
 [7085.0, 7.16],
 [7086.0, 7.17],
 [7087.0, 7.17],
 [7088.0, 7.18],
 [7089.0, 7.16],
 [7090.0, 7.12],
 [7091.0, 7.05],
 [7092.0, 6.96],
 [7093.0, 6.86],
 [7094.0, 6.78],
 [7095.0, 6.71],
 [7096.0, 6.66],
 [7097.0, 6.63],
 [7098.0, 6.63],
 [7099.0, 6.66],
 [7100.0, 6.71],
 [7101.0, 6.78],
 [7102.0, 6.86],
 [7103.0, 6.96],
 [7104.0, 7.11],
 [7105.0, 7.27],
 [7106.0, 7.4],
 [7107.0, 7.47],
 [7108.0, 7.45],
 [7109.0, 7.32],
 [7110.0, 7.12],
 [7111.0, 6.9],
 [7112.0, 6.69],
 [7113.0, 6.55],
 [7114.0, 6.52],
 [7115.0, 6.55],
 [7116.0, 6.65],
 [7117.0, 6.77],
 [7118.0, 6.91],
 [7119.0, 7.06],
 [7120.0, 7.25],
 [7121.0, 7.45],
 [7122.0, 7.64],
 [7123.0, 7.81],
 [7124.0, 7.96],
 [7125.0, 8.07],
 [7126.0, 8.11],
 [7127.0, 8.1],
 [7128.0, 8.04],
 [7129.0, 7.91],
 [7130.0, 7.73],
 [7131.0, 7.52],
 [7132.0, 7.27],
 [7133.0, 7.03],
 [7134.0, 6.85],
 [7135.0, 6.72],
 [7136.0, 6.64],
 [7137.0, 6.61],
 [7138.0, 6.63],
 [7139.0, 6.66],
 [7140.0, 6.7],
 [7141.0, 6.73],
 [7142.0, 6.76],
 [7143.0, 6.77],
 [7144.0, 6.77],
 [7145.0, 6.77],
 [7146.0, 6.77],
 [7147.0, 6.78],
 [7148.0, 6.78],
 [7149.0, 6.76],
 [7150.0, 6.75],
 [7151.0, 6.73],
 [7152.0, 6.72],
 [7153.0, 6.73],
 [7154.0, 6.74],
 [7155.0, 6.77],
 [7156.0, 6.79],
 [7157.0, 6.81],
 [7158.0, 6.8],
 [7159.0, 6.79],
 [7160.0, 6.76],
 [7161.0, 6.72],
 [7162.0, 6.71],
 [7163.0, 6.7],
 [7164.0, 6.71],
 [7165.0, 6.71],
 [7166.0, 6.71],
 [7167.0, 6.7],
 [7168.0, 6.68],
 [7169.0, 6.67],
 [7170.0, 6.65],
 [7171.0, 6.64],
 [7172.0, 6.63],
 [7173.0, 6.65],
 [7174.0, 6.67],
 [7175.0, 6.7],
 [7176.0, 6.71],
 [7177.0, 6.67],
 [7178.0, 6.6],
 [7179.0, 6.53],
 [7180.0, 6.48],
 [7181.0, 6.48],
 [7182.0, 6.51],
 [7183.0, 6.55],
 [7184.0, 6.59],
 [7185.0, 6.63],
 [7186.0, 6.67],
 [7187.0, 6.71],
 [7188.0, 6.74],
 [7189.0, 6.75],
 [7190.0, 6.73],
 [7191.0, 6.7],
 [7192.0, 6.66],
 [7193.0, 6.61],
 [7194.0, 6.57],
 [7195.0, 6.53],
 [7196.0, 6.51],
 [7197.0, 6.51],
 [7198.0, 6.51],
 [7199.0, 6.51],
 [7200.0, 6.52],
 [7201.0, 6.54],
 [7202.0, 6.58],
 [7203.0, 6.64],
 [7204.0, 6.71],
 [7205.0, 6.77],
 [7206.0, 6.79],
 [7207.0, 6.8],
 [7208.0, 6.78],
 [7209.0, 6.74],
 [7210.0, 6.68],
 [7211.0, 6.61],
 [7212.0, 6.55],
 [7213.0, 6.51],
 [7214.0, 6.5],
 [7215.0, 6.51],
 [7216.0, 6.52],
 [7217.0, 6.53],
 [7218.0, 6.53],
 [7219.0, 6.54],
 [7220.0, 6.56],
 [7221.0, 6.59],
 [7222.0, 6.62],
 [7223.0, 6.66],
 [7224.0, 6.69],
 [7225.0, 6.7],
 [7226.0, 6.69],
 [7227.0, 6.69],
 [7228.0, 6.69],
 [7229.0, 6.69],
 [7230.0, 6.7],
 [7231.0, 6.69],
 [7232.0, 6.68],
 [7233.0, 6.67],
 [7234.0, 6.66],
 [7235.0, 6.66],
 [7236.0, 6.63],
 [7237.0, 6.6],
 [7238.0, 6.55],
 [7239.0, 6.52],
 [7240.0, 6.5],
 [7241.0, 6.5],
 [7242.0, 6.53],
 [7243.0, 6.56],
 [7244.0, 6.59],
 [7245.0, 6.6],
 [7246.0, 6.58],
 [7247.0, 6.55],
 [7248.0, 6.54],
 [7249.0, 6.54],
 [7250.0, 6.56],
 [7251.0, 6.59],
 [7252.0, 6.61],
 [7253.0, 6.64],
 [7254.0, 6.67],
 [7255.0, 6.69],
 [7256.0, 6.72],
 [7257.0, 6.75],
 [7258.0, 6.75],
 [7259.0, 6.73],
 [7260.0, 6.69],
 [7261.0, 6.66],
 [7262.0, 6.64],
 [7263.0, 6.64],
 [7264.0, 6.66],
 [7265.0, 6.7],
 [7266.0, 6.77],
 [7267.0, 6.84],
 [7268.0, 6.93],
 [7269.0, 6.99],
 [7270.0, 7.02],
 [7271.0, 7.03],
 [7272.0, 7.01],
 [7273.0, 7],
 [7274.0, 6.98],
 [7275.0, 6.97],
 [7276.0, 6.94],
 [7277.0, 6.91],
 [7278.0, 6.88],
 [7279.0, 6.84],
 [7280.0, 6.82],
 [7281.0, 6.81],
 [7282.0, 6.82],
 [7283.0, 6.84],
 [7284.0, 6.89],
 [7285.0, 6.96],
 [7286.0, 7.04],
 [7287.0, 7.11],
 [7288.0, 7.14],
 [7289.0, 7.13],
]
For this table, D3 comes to 0.99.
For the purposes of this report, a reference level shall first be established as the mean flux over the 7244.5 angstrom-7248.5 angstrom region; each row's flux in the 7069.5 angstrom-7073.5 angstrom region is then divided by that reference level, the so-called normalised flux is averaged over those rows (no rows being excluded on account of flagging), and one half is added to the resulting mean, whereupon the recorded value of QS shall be 1.55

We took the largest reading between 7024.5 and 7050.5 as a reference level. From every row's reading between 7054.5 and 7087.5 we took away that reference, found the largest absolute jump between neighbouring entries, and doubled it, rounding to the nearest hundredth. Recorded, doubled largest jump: 0.18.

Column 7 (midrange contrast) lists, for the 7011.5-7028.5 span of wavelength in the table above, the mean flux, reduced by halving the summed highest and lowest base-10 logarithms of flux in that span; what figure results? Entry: 5.87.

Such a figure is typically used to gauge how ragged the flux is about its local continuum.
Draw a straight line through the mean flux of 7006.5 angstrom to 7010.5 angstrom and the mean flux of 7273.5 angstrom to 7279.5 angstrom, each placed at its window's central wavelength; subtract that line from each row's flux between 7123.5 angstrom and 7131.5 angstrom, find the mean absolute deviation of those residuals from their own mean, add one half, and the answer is 0.657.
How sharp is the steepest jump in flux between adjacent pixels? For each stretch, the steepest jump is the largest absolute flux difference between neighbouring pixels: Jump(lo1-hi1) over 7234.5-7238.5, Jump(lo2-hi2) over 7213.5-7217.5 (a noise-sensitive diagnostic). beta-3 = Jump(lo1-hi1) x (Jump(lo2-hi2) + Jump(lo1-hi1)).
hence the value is 0.0030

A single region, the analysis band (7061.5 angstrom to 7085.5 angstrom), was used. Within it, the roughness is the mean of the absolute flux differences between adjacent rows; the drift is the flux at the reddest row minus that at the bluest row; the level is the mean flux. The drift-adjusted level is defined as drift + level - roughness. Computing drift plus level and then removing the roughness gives 7.2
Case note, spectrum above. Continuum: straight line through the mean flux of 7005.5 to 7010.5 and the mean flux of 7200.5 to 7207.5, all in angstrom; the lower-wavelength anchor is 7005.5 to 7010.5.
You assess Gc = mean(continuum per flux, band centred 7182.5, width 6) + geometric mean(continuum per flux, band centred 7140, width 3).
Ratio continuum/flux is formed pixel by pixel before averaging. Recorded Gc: 2.04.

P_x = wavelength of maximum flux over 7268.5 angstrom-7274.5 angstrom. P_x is 7271.0 angstrom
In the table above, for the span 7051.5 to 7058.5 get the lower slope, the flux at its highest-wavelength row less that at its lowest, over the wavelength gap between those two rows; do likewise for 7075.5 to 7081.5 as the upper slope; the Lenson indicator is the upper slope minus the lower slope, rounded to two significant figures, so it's 0.11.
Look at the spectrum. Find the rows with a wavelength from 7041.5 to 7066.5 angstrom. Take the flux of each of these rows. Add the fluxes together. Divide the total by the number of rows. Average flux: 6.8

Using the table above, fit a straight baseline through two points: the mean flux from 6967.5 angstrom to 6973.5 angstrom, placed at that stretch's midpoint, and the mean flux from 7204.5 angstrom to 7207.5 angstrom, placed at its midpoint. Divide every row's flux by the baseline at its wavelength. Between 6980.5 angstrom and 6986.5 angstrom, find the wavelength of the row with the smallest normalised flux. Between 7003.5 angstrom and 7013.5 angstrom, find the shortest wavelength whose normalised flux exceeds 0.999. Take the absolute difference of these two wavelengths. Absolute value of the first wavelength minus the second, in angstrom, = 24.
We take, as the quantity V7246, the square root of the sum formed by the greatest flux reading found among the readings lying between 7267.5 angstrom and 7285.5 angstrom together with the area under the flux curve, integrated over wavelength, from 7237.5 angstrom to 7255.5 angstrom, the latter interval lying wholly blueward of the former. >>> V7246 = 11.2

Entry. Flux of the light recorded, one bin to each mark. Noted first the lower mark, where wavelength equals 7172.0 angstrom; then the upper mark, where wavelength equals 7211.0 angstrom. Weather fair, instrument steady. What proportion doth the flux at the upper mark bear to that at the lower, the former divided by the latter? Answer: 1.00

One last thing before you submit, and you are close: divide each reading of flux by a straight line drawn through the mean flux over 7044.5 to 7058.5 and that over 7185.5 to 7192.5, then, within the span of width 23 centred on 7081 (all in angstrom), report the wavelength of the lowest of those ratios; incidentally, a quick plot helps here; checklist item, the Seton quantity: 7076.0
